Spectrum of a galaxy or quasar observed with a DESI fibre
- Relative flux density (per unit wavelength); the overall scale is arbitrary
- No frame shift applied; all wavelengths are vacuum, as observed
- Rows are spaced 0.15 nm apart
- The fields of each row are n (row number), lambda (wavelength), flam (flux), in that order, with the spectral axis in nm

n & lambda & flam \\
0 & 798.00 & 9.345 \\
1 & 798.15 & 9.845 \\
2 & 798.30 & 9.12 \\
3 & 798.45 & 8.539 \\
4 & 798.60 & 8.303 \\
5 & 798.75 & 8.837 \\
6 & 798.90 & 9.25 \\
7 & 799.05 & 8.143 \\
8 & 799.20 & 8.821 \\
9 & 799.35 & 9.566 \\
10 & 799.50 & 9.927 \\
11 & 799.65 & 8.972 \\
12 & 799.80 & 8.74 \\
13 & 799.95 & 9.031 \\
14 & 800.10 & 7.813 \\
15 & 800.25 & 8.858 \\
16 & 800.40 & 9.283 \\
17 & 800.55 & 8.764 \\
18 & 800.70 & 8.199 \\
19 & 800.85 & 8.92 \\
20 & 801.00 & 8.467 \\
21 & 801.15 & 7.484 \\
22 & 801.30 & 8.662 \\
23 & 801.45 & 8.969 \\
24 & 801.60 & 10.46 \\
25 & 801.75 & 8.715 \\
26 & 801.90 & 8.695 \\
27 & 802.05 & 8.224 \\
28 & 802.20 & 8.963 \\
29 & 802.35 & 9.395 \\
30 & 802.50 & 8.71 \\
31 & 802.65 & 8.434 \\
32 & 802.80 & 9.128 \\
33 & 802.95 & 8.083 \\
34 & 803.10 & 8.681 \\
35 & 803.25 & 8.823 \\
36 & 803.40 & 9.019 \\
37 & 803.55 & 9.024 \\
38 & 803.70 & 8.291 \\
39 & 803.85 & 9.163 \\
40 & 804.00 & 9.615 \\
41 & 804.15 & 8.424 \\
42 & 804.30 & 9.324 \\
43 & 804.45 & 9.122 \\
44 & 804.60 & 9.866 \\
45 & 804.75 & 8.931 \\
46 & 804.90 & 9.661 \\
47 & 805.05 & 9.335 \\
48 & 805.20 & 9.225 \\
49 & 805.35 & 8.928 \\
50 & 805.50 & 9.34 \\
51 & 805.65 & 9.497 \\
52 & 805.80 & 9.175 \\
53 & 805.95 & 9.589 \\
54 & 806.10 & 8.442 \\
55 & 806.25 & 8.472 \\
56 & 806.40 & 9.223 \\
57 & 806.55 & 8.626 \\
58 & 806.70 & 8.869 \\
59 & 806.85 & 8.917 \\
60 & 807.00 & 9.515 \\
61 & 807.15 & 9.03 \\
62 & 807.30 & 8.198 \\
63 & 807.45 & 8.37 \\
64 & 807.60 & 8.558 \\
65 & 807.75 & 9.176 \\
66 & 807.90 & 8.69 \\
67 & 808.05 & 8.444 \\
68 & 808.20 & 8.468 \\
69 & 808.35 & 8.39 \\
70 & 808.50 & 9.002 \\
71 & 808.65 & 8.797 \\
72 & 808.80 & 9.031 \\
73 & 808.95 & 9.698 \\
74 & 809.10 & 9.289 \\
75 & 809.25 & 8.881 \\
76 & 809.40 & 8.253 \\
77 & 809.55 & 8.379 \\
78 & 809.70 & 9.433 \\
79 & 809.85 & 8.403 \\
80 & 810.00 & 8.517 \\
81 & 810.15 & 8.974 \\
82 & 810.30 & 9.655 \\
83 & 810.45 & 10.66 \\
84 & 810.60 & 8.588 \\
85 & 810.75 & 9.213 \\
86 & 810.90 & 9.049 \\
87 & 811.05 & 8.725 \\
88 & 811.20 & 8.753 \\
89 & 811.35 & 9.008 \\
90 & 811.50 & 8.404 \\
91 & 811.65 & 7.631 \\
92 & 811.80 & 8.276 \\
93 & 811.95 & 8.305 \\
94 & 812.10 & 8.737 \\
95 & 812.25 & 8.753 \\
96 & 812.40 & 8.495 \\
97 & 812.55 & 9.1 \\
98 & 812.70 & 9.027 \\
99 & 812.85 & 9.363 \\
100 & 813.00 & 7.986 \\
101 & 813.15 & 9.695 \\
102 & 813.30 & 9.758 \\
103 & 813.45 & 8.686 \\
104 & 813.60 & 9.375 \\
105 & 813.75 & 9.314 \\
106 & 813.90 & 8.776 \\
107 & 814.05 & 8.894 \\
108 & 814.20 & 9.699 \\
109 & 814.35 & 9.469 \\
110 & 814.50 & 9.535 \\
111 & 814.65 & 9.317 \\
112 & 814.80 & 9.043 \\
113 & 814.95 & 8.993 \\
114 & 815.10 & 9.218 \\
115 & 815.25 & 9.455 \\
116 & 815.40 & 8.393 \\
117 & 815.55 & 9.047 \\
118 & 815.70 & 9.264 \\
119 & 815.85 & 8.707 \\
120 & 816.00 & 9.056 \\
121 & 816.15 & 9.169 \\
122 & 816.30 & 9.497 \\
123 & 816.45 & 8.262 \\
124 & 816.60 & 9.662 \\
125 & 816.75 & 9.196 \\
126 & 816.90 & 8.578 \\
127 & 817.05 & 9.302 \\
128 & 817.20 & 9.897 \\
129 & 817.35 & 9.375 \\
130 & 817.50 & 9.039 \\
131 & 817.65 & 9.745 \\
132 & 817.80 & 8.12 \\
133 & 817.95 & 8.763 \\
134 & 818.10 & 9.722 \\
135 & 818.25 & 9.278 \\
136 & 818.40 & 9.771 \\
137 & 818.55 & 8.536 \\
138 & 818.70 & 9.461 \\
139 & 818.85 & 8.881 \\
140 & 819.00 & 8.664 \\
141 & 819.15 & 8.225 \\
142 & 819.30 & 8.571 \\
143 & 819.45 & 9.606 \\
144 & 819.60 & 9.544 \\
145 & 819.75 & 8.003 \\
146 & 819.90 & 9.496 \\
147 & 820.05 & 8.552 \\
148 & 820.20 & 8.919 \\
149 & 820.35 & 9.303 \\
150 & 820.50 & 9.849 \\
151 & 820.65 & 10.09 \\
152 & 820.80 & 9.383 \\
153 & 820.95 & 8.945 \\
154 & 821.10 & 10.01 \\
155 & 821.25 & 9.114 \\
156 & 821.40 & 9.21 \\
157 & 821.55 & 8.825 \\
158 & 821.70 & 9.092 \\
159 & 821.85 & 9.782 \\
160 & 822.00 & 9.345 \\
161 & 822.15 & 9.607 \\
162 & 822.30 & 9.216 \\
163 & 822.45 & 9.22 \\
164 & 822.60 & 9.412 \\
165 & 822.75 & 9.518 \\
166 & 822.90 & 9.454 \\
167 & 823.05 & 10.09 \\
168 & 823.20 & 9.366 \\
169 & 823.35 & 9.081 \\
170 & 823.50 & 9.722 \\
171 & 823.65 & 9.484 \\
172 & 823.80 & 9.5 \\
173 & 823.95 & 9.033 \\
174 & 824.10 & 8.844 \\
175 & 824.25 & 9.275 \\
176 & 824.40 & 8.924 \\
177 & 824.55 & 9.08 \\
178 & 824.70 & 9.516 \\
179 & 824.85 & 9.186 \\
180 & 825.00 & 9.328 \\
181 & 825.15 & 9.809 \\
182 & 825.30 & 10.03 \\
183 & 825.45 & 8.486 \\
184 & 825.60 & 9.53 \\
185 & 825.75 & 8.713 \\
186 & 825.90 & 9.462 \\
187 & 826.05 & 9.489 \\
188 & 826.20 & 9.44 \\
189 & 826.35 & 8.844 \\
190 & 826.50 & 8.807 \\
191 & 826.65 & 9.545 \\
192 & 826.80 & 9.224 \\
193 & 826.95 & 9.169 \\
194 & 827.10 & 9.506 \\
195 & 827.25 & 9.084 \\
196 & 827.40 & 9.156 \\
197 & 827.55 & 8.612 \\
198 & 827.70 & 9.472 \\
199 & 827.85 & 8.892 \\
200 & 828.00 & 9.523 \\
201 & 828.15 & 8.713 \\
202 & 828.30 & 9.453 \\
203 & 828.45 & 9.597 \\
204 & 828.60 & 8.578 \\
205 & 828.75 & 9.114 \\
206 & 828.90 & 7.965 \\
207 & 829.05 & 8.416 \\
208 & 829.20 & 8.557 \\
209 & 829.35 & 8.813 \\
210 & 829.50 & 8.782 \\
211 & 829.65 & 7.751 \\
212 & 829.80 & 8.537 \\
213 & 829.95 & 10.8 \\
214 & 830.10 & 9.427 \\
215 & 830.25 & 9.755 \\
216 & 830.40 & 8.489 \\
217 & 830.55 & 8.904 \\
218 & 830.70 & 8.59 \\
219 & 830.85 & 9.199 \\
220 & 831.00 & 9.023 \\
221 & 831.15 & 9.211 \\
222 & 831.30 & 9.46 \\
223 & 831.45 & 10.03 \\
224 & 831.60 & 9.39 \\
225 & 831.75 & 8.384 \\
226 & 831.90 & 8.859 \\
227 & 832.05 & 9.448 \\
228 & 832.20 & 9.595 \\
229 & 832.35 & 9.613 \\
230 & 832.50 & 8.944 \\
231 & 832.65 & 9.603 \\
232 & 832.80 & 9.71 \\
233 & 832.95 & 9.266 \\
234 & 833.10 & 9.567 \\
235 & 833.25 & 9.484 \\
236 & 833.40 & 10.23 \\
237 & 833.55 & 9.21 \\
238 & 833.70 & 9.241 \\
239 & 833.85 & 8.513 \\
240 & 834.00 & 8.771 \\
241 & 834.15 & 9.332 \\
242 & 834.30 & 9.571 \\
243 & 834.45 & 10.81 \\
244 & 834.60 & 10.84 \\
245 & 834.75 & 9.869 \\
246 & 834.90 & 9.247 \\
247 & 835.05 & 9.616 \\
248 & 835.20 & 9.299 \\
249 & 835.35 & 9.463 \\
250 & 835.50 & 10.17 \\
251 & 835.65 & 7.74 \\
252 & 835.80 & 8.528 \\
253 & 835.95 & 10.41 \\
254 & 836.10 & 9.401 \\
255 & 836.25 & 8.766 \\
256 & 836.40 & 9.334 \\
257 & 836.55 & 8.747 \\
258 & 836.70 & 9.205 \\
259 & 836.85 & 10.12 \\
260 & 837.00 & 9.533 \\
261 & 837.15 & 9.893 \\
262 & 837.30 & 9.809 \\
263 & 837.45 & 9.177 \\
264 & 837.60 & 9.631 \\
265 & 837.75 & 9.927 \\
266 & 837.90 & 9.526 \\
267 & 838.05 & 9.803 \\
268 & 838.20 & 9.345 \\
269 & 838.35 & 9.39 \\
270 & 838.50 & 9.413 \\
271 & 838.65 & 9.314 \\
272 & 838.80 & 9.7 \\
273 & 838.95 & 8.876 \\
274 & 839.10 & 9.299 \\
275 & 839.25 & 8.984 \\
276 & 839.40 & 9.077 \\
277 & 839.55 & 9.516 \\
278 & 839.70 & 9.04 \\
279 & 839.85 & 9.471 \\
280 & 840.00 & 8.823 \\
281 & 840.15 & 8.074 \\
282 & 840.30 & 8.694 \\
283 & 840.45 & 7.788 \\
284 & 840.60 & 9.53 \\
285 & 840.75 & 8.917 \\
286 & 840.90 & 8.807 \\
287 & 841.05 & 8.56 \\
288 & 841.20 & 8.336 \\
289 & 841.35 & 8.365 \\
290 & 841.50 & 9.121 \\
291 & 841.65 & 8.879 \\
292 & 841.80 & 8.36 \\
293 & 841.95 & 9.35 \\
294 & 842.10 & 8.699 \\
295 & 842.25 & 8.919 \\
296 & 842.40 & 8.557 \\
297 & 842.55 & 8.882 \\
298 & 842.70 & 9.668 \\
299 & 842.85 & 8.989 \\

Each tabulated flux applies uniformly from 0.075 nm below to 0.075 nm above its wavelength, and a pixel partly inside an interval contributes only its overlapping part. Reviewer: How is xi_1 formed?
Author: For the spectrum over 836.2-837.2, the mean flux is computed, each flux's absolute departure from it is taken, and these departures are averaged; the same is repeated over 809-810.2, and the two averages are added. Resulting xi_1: 0.79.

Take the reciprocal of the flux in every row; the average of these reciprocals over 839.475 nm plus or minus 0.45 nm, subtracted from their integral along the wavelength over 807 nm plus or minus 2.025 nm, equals 0.35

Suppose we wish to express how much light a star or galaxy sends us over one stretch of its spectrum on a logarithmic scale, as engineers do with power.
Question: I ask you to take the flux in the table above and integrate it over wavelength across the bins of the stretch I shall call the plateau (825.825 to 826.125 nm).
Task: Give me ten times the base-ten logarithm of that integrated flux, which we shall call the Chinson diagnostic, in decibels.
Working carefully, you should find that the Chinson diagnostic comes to 4.54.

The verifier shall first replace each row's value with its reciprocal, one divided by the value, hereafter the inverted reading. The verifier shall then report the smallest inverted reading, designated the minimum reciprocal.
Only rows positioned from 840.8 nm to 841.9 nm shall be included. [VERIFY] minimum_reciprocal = 0.110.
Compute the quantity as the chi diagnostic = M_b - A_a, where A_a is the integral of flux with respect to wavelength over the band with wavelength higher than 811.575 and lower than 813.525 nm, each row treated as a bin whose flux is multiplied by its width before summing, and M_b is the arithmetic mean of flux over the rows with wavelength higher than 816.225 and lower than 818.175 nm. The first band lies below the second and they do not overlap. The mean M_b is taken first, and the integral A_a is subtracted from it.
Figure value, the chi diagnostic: -7.9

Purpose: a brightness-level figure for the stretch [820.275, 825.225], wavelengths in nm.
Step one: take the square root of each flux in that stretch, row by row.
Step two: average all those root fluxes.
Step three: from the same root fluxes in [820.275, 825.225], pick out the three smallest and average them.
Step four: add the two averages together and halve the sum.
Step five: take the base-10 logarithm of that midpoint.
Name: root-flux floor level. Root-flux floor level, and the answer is 0.480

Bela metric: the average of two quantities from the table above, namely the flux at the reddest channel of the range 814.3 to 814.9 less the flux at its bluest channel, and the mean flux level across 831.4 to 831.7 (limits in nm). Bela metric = 4.6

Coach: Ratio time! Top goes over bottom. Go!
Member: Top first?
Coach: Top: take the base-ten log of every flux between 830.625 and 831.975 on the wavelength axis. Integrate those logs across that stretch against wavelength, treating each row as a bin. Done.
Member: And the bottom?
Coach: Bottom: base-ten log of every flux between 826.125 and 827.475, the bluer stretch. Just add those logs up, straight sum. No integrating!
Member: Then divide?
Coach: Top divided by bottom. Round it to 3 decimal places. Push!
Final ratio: 0.149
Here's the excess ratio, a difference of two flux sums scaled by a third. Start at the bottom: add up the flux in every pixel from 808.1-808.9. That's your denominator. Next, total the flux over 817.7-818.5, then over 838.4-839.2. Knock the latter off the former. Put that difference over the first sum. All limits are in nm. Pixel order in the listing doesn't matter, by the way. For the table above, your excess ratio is -0.022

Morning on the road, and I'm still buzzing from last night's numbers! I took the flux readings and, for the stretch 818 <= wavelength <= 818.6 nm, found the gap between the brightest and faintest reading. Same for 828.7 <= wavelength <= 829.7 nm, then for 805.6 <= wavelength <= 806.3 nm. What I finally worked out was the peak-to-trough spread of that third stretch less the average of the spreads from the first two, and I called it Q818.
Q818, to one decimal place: -0.2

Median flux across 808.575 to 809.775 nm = 9.0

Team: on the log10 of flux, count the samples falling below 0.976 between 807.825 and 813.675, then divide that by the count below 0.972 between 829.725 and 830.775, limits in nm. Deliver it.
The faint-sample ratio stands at 8.5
